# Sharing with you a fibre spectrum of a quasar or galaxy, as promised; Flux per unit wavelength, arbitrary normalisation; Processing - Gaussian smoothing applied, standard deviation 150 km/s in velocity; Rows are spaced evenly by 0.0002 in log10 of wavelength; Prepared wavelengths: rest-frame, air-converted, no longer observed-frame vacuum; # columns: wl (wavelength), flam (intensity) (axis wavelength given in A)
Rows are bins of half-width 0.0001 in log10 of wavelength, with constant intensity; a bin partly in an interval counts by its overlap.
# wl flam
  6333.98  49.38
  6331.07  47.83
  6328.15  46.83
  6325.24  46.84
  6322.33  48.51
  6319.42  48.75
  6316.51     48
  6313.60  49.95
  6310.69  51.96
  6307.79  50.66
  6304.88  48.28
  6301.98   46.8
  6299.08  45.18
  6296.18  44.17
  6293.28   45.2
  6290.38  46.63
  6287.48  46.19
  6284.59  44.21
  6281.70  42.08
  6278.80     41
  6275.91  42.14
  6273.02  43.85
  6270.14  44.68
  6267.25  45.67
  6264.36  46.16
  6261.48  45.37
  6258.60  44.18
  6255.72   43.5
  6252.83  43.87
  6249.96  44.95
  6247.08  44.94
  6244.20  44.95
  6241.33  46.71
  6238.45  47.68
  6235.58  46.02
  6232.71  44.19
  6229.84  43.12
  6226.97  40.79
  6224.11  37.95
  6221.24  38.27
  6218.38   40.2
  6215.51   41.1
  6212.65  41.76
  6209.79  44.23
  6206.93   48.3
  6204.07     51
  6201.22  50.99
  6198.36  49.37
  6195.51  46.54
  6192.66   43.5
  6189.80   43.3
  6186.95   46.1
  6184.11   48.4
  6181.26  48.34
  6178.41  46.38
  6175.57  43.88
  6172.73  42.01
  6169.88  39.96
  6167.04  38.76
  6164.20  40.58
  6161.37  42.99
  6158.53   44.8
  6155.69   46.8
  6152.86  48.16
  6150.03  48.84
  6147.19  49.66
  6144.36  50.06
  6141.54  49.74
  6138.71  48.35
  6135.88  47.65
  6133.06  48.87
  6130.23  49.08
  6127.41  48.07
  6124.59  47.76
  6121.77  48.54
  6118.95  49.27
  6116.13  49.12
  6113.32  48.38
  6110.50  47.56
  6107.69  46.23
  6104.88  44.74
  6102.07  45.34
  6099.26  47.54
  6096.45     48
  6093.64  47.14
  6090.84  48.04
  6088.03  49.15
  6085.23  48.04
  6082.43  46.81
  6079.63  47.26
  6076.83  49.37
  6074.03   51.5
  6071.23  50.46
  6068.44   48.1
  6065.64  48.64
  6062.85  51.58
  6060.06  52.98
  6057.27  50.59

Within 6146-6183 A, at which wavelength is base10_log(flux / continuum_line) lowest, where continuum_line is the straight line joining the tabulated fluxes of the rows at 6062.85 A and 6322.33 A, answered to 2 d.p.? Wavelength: 6167.04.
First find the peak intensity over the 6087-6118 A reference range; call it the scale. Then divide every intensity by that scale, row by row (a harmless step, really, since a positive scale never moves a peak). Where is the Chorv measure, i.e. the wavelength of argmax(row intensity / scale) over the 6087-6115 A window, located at 6088.03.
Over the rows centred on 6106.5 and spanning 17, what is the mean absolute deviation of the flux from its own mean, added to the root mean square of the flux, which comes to 47.8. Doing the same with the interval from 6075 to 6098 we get 48.7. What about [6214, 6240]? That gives 45.0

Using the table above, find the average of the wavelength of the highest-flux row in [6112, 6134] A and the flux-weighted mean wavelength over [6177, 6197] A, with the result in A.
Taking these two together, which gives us 6152.9 A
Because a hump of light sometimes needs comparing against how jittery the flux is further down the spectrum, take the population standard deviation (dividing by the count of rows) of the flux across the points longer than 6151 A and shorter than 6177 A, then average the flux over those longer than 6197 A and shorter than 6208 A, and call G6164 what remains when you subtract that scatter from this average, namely 47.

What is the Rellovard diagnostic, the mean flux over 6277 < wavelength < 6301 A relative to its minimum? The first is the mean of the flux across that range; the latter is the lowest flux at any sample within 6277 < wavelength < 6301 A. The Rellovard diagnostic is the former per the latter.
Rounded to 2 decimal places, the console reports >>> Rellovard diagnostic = 1.08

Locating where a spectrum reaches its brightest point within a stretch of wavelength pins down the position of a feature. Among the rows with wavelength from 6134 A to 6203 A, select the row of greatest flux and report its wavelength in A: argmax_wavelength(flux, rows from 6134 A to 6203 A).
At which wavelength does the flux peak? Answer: 6201.22 A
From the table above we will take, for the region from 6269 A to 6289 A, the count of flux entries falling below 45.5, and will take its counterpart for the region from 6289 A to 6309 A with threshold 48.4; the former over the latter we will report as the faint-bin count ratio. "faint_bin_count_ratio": 1.0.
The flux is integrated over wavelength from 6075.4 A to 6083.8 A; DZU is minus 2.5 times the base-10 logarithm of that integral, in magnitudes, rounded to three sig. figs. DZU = -6.51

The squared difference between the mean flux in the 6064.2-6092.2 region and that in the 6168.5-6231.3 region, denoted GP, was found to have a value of 19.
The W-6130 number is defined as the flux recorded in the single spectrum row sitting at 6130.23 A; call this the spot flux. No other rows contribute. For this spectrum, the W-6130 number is 49.08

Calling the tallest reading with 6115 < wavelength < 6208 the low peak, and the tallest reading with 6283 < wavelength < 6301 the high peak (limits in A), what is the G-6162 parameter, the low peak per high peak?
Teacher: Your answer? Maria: 1.094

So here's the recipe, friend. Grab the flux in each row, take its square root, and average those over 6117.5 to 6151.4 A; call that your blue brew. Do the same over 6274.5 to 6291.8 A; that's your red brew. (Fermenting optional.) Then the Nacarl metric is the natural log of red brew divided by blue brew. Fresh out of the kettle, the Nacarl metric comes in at -0.06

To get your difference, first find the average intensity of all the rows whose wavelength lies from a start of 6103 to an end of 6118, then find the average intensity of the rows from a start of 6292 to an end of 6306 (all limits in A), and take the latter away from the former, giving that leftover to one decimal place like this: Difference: 1.3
